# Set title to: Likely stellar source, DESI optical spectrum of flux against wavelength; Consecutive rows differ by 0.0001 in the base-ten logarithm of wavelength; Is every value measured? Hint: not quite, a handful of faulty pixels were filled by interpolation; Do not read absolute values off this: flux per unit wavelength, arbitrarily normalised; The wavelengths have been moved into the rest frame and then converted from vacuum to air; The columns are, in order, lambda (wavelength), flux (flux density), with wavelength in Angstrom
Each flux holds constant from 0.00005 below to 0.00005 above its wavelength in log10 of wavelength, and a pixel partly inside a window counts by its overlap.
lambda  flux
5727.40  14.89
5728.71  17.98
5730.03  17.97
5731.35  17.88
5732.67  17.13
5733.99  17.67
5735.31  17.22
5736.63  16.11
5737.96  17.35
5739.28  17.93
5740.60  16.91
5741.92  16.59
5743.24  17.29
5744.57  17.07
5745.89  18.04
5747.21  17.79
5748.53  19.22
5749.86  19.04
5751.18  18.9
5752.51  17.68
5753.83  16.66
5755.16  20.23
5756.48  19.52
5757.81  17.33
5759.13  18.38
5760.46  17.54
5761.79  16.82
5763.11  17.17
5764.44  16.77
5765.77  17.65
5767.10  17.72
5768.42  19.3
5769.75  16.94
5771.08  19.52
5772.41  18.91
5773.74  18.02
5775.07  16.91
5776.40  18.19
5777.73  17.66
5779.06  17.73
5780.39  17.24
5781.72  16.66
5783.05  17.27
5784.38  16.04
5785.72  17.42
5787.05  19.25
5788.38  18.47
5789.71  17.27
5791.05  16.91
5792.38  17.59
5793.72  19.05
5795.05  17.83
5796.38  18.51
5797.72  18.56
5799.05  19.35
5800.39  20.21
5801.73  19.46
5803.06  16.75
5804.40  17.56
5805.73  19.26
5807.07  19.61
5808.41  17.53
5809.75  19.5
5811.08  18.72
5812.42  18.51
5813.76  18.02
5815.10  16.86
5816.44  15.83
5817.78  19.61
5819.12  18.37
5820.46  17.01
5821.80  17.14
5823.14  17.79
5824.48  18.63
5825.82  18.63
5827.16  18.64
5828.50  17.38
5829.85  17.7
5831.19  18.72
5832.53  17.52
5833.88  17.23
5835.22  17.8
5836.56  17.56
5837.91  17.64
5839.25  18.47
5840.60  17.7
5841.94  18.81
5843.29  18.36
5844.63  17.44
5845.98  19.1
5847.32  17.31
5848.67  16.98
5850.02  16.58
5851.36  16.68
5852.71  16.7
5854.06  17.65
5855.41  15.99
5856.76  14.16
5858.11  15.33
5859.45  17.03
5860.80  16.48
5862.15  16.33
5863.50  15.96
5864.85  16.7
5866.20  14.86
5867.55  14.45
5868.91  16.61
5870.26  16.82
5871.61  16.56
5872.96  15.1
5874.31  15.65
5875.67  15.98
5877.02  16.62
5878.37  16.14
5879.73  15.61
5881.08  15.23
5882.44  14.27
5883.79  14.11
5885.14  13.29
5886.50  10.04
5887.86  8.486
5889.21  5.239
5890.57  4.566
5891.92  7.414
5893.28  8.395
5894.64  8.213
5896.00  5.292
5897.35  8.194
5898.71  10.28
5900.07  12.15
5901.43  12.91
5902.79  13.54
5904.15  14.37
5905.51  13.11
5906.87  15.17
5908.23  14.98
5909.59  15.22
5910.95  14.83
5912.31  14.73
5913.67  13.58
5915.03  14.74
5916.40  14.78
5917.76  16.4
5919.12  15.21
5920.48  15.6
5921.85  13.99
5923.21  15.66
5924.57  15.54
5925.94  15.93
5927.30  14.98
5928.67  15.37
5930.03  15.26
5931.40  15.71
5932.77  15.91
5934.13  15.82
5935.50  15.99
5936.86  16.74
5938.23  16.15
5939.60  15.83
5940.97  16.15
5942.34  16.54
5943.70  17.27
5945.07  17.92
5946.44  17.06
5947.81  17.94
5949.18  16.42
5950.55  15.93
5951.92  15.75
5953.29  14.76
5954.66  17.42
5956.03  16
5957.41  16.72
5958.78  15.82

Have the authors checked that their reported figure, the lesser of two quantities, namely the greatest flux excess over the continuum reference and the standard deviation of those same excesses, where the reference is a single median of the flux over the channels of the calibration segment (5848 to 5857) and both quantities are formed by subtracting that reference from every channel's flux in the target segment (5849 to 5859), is 0.97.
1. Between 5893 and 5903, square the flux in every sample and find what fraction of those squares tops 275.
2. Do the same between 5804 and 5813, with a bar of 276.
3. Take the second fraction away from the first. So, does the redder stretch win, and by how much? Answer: -1.00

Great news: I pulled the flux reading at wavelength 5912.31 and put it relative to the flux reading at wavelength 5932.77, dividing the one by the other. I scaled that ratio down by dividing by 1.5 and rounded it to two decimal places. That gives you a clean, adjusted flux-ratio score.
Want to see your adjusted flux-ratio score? 0.62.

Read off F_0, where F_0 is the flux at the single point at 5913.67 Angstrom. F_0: 13.58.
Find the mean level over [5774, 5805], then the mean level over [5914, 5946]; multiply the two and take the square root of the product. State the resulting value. 16.8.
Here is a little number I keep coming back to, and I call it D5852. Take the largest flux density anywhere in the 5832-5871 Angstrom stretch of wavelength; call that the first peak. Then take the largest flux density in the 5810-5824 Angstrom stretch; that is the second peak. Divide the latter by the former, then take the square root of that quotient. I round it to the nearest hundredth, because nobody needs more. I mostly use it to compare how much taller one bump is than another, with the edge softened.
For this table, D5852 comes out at 1.01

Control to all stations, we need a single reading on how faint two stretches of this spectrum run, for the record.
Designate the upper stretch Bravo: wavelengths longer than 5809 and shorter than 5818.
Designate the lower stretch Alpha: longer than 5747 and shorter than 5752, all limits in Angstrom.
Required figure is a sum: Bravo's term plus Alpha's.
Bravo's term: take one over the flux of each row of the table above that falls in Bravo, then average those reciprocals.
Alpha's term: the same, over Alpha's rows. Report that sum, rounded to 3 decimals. 0.109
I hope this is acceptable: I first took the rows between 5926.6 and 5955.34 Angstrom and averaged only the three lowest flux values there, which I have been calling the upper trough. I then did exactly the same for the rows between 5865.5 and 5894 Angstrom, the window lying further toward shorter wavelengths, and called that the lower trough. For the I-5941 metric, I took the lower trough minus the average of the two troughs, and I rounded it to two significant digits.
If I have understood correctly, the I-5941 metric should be -4.6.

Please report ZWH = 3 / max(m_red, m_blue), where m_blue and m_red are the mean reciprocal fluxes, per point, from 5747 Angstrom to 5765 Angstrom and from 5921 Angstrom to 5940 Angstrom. 46.8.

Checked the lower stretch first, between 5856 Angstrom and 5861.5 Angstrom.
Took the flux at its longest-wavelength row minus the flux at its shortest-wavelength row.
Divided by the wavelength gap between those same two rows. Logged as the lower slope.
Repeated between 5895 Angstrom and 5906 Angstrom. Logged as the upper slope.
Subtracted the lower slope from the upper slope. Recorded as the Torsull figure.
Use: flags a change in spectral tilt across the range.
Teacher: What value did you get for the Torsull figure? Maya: 0.25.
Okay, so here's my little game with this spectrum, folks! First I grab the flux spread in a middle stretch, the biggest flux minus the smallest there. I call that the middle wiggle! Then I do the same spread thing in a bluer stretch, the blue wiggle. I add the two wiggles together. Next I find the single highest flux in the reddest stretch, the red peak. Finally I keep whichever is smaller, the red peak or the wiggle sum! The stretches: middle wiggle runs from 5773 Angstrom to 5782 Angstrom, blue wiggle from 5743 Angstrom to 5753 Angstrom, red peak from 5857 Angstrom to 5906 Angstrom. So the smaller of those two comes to 3.7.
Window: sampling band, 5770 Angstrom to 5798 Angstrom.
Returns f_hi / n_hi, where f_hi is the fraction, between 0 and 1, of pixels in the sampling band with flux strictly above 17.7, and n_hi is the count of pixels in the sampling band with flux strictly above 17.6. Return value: 0.044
